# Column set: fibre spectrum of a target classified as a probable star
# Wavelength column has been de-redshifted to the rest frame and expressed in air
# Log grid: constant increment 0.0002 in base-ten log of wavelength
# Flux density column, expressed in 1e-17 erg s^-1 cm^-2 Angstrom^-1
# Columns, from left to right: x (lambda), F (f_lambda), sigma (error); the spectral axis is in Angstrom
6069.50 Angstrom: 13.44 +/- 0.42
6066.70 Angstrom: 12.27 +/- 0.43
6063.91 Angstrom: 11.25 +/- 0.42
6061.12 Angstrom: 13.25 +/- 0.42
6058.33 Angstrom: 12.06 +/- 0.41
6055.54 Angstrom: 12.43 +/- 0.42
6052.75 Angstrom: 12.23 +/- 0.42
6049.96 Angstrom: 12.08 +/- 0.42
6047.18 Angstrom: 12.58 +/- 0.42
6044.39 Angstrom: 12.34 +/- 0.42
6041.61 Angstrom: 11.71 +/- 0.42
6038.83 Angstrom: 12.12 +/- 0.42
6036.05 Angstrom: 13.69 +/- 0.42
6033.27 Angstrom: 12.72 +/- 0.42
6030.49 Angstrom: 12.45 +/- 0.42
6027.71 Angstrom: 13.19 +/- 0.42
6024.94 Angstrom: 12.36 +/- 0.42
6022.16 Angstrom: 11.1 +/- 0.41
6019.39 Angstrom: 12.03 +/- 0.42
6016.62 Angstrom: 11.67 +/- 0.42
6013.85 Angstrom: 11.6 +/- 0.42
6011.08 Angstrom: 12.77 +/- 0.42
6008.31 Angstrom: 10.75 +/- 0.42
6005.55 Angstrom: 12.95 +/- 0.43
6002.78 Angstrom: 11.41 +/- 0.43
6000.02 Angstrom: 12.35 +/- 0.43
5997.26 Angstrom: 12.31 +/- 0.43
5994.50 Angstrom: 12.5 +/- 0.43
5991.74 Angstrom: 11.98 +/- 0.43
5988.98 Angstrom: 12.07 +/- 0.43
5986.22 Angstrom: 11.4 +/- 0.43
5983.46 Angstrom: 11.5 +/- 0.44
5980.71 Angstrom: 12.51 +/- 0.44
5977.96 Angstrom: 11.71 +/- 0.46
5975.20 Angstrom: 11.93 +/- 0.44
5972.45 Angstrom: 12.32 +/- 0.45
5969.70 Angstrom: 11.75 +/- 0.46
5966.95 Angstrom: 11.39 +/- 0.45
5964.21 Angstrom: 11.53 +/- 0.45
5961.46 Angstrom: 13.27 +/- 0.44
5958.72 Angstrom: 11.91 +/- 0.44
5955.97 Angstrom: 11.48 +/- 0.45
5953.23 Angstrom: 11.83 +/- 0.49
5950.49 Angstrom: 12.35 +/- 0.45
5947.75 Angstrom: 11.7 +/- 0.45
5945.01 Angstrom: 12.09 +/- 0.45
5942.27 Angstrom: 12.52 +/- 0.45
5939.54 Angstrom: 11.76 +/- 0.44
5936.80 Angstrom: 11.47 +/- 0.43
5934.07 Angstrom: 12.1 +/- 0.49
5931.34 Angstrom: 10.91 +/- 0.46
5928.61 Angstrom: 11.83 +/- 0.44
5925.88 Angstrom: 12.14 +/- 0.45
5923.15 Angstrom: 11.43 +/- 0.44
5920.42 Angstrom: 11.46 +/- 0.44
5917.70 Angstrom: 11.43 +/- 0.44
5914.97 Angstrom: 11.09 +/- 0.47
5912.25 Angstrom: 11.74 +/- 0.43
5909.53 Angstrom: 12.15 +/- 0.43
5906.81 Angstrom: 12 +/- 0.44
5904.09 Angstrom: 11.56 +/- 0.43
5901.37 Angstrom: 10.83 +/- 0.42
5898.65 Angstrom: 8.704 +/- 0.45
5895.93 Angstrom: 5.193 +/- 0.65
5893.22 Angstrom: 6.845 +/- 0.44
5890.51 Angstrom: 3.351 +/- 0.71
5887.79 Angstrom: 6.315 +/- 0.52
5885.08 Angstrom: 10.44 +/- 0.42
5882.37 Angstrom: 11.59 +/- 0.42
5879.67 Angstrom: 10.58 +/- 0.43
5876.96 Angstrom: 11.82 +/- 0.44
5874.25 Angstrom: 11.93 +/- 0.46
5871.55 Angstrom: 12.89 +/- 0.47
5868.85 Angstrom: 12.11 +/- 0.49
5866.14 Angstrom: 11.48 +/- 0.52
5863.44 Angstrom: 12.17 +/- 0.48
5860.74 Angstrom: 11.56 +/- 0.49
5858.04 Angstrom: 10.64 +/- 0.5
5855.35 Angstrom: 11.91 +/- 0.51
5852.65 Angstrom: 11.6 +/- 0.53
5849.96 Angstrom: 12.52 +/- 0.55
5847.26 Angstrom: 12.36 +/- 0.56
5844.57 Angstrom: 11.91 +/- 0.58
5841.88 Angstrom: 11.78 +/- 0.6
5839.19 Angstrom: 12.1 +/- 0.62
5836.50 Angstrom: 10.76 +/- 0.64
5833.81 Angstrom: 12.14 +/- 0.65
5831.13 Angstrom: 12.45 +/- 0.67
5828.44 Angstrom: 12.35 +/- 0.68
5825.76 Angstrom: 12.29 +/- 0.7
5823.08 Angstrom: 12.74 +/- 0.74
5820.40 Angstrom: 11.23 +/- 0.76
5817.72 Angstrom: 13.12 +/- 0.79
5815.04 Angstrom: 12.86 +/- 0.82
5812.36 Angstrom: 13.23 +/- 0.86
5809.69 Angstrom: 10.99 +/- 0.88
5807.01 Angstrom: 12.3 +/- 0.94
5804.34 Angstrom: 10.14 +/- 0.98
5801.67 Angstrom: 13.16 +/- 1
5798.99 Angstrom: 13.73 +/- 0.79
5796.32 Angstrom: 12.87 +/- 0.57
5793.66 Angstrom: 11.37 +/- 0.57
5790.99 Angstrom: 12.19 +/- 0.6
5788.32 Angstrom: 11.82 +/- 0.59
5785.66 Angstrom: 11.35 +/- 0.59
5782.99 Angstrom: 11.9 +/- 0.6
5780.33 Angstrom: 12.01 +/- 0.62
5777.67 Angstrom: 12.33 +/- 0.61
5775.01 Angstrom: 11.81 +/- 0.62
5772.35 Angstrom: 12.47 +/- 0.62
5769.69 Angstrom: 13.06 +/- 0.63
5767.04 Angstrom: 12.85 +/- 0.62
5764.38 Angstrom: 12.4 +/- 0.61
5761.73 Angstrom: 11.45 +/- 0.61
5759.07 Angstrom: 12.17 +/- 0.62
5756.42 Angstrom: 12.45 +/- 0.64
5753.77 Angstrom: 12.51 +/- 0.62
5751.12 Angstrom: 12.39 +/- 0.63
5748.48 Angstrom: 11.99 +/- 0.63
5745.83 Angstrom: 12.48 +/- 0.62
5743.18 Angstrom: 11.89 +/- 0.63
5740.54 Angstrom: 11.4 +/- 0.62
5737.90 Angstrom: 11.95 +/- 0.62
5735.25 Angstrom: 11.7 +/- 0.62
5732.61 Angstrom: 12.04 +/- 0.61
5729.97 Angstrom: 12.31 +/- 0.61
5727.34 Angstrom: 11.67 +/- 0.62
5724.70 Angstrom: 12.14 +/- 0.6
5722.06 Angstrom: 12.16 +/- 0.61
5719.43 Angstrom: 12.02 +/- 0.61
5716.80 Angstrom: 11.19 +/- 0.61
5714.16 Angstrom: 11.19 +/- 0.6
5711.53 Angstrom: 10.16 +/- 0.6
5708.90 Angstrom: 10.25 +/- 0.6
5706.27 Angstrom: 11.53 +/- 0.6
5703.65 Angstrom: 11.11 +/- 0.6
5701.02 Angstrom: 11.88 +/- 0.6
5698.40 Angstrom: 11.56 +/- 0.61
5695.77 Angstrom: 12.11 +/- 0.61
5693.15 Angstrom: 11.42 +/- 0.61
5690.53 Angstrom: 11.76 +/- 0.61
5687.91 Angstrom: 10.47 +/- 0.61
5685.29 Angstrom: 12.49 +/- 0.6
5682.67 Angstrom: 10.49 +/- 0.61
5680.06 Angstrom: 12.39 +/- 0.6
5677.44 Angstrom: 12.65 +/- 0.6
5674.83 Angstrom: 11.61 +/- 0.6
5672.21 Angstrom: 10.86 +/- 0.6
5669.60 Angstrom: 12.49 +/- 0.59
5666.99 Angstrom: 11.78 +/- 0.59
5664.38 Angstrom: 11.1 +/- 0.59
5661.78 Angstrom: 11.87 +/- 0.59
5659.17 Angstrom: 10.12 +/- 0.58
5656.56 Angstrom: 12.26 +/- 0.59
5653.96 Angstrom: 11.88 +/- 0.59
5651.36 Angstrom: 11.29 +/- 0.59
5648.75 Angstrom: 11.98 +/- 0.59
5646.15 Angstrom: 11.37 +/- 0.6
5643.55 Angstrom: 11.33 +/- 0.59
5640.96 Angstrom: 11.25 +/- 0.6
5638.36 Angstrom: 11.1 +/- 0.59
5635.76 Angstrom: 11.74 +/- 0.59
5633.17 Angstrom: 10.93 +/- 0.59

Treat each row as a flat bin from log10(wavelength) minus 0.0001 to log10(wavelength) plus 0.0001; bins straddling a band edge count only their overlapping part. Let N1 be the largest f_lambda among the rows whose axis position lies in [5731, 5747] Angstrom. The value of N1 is 12.48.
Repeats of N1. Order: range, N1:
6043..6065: 13.25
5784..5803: 13.73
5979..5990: 12.51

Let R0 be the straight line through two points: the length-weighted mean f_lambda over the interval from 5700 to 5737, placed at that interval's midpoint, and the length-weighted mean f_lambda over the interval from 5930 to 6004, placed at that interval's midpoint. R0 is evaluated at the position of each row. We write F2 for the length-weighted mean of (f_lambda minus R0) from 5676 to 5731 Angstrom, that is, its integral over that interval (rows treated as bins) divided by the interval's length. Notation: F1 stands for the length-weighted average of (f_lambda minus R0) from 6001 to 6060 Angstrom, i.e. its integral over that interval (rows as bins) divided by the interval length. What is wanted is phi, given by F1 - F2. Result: 0.1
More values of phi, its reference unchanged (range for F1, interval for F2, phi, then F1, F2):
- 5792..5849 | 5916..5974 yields 0.6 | 0.5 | -0.06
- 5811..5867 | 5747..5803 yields -0.3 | 0.3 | 0.68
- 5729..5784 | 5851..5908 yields 2.1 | 0.6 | -1.52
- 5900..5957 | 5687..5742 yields -0.2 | -0.2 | 0.01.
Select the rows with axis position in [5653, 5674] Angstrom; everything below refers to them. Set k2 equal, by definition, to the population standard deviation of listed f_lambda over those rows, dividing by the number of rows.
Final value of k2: 0.7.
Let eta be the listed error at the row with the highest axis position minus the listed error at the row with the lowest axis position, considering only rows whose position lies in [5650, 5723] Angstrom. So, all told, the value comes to 0.020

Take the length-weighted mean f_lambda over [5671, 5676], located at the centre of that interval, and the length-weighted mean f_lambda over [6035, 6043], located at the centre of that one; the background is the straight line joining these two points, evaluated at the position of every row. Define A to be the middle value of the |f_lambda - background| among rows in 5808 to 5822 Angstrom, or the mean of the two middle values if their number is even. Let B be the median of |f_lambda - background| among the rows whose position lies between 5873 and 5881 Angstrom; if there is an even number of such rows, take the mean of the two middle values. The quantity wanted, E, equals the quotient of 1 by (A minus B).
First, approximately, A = 1.2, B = 0.09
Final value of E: 0.9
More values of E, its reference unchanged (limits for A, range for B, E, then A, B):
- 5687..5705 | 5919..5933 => -9.0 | 0.5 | 0.60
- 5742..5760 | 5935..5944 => 1.9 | 0.9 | 0.39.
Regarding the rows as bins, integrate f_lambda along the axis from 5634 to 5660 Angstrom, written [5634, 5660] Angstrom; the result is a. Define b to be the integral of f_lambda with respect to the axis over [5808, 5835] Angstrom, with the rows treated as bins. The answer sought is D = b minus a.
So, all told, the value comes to 36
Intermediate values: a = 298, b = 333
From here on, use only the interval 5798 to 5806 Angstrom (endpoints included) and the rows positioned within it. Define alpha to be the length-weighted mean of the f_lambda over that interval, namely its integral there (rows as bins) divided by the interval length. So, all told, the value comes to 12.3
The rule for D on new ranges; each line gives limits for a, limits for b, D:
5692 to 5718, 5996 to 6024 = 41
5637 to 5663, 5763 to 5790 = 32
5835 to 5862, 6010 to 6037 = 17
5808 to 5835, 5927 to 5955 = -1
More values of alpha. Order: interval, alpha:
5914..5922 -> 11.3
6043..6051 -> 12.3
